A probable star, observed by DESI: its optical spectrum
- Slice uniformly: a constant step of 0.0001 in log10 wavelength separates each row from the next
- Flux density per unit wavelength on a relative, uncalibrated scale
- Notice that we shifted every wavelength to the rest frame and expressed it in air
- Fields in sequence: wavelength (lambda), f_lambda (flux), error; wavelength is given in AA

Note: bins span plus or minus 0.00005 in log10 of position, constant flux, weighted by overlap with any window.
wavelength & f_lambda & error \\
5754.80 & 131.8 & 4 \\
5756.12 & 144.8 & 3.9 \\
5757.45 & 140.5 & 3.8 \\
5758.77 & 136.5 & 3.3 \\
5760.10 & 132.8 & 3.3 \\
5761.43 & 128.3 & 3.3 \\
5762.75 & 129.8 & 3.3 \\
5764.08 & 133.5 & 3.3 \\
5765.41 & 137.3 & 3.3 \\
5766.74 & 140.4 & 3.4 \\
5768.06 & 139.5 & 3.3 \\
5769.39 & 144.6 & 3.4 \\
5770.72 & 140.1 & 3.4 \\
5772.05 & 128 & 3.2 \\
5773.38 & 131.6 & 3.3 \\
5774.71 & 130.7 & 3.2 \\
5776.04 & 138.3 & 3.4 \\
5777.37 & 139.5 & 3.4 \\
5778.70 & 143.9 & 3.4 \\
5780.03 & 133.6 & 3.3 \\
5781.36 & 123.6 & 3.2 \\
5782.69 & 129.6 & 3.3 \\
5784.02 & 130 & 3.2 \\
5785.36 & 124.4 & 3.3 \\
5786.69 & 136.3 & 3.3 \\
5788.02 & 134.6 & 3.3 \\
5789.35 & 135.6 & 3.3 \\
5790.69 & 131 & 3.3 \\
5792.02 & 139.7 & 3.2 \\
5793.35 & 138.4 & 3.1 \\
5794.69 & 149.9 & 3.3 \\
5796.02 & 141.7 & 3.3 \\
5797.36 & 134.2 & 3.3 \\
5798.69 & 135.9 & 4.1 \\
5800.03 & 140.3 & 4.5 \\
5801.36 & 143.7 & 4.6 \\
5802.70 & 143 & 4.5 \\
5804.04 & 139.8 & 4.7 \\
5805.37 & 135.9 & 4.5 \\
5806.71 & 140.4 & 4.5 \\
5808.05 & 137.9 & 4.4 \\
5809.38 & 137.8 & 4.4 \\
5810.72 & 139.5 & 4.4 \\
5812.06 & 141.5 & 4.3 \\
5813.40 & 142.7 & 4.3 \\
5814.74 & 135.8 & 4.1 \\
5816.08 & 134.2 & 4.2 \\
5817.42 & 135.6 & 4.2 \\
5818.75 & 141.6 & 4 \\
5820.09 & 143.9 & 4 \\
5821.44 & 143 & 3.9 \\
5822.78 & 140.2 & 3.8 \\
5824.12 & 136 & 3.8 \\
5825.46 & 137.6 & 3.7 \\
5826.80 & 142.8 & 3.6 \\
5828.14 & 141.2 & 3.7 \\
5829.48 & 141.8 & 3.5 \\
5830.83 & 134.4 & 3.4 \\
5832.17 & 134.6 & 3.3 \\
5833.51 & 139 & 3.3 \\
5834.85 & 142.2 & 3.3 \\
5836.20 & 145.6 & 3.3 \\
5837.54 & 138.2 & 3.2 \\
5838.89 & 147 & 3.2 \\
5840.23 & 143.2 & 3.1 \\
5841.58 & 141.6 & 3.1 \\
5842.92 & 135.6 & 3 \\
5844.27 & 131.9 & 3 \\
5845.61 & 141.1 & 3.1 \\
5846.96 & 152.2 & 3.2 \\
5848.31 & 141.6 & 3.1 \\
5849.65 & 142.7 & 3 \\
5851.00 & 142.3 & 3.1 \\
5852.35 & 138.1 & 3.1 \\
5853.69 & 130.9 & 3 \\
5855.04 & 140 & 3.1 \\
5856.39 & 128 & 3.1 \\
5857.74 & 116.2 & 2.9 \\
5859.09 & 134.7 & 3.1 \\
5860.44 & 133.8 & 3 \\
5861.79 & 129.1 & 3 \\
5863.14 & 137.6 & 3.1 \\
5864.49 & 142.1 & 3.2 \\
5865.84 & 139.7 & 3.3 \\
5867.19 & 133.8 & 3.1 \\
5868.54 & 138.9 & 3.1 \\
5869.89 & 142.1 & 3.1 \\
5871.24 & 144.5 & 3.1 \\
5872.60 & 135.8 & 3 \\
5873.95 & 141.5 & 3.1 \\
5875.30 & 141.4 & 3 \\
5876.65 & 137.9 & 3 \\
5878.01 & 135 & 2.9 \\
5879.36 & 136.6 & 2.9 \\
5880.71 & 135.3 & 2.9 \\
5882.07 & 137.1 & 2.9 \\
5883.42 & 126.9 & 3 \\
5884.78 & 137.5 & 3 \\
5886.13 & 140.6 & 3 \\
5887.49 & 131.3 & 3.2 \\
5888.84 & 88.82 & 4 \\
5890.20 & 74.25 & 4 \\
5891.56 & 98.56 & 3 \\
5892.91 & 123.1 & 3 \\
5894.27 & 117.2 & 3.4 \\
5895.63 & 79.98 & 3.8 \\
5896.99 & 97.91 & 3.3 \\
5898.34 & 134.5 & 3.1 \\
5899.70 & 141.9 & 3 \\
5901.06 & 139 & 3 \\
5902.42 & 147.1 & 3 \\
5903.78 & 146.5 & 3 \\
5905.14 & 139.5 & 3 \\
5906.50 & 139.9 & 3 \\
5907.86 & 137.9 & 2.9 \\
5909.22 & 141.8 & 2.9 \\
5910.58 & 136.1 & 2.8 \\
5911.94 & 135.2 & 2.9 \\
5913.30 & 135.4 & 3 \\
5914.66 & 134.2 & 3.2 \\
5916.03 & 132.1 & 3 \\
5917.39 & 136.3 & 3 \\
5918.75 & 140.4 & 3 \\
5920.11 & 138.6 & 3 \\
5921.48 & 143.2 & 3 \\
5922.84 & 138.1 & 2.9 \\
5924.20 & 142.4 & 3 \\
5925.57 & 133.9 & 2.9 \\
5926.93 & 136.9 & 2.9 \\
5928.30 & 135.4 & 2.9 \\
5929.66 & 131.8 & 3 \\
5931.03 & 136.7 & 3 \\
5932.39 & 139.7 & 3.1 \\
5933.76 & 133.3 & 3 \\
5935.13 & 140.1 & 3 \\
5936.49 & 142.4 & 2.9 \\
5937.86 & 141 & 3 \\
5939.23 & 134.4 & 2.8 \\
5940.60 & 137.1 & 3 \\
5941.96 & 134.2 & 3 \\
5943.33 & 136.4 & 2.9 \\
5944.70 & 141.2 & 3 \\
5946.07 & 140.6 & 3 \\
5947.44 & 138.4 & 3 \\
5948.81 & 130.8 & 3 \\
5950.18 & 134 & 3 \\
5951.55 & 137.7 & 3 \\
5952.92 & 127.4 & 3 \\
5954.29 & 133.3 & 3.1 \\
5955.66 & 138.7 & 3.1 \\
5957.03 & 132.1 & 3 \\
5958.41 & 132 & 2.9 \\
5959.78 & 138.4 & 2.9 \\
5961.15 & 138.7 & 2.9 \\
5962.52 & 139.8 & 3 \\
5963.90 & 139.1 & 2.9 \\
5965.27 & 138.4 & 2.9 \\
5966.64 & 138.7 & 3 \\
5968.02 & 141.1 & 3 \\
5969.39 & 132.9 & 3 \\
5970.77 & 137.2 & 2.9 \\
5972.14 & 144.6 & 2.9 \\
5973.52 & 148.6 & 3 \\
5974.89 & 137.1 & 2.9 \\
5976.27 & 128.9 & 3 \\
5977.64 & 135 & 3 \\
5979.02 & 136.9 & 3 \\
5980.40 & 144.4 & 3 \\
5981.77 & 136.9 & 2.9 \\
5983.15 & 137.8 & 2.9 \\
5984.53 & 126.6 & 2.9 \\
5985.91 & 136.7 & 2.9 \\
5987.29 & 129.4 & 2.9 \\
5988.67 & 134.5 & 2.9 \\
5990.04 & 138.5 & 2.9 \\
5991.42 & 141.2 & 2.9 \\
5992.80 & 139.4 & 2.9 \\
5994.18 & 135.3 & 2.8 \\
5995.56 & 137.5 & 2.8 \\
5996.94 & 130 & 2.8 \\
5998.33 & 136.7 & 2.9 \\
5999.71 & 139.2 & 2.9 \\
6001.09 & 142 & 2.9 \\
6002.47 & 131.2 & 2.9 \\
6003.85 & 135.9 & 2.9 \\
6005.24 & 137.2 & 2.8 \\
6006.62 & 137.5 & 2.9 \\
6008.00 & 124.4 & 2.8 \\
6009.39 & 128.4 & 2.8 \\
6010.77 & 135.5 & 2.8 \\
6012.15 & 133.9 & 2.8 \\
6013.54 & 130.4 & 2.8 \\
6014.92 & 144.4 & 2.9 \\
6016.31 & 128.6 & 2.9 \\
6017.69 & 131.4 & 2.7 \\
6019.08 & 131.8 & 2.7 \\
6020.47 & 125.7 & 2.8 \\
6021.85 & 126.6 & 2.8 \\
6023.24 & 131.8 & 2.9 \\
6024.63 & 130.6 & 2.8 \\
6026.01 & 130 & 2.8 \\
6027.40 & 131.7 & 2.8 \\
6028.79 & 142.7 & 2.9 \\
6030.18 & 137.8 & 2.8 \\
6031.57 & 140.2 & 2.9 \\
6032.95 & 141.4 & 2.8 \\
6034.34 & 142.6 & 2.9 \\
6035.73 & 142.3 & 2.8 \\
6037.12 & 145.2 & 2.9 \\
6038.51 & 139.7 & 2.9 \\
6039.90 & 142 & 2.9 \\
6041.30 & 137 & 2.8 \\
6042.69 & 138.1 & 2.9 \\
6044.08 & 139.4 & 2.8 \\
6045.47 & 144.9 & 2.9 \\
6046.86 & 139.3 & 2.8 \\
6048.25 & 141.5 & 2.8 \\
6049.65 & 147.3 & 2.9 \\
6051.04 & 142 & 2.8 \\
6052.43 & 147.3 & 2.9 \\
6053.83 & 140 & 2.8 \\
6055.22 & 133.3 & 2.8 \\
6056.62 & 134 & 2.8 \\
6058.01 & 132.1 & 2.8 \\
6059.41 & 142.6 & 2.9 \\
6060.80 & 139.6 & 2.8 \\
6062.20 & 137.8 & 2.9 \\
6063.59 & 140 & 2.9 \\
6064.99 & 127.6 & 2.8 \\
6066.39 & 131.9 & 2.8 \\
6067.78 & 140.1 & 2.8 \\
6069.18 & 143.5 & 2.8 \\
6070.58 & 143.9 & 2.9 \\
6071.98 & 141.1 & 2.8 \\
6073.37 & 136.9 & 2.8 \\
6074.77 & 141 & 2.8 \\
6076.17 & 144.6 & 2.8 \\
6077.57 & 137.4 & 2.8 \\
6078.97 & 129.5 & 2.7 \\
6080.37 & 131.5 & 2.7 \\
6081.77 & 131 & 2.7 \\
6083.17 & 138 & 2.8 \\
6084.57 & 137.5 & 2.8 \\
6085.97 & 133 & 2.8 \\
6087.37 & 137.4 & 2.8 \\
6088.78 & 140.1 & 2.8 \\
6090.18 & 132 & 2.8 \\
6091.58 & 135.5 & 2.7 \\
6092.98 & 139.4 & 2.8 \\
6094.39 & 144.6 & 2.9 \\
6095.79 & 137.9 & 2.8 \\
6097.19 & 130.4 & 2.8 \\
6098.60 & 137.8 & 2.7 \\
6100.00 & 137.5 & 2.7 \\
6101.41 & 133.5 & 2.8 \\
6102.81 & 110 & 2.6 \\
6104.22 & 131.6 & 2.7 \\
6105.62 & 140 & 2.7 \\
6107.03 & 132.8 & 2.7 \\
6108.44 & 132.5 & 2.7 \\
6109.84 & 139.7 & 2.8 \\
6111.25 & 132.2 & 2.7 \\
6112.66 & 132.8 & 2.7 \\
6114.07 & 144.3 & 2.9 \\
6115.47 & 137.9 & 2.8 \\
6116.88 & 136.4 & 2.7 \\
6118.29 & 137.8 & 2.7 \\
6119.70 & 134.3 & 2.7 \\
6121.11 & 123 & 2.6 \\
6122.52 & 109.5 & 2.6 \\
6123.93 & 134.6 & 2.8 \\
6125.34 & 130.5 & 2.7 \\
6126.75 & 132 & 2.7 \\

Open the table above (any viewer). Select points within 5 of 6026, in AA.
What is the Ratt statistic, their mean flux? 133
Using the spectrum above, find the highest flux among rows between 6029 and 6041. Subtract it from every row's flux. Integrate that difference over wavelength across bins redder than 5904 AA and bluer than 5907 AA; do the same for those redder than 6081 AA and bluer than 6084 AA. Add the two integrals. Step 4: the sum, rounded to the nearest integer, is -45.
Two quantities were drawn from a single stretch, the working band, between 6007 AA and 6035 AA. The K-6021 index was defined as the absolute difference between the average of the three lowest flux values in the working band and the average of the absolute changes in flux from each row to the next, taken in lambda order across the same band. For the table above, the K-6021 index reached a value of 121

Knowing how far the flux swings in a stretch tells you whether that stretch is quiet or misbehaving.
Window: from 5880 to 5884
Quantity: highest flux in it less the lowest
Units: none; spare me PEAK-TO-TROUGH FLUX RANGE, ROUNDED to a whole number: 10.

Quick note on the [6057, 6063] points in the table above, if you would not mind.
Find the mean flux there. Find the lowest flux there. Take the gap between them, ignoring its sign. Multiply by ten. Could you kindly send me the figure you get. 59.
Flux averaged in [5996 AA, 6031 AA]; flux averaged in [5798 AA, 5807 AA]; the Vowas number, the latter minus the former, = 6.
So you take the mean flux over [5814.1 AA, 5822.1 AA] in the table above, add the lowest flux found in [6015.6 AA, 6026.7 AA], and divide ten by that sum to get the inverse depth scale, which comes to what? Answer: 0.0378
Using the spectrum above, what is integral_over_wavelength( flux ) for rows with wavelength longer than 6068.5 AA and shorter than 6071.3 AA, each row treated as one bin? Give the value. 402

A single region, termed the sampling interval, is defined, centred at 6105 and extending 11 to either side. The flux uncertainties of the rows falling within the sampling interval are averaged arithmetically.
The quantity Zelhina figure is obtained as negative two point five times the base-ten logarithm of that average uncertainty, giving -1.10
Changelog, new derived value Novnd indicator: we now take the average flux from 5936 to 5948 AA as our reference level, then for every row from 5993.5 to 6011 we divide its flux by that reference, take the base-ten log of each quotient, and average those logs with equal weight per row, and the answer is -0.012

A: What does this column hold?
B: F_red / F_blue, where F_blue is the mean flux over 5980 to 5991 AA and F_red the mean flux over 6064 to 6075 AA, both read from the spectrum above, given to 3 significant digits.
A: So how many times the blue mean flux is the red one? 1.02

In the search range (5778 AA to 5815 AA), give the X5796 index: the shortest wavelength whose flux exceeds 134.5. 5778.70 AA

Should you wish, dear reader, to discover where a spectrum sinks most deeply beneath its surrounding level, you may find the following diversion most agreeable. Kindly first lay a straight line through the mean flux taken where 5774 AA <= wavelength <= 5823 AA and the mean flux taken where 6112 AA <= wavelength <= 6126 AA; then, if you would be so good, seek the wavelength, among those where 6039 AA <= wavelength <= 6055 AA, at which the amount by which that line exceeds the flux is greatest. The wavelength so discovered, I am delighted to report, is 6041.30 AA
